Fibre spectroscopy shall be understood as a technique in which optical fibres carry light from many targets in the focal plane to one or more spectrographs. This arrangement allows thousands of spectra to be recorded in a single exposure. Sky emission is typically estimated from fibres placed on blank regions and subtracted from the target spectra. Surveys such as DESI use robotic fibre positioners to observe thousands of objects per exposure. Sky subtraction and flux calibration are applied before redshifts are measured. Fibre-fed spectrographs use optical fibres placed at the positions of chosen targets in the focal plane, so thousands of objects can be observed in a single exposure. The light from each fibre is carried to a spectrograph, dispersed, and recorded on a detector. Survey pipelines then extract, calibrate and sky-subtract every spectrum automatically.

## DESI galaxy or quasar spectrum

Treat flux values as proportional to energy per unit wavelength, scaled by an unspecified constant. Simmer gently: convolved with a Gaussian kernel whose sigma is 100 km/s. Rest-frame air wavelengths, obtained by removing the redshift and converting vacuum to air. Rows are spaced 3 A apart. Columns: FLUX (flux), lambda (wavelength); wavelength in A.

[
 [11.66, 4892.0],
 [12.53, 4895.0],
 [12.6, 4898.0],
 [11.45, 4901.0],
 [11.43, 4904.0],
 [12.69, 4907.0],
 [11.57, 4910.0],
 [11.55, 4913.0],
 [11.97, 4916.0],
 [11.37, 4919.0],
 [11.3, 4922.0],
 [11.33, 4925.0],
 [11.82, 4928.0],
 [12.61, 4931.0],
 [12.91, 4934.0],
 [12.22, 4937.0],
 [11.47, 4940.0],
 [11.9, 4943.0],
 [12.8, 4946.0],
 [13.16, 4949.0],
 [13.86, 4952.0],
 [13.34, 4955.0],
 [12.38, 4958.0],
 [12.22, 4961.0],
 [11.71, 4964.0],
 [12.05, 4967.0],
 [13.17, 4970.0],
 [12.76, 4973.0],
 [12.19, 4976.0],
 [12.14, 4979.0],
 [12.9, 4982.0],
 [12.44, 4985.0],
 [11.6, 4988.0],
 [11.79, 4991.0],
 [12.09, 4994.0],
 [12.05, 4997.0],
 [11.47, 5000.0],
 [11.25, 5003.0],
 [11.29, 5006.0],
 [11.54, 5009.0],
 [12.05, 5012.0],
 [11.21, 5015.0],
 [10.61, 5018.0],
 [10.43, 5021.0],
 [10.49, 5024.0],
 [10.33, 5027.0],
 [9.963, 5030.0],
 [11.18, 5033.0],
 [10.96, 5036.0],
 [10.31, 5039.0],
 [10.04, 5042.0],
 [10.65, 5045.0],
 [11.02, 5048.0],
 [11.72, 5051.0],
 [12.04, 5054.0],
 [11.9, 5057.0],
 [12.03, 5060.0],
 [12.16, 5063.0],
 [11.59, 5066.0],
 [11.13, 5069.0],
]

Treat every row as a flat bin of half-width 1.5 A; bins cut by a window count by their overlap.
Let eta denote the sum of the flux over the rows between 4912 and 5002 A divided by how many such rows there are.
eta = 12.2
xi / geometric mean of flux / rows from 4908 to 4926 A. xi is 11.5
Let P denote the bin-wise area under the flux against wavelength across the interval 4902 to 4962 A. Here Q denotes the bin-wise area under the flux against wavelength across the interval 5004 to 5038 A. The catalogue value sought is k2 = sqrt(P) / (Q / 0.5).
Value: 0.036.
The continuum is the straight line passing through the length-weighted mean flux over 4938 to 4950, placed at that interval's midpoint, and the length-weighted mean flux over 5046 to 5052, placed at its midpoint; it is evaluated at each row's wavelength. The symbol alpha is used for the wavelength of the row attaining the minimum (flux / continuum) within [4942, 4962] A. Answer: 4943.0 A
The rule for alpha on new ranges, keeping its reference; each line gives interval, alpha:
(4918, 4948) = 4922.0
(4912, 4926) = 4922.0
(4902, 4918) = 4904.0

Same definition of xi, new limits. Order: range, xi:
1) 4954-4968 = 12.3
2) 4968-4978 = 12.7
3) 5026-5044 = 10.5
